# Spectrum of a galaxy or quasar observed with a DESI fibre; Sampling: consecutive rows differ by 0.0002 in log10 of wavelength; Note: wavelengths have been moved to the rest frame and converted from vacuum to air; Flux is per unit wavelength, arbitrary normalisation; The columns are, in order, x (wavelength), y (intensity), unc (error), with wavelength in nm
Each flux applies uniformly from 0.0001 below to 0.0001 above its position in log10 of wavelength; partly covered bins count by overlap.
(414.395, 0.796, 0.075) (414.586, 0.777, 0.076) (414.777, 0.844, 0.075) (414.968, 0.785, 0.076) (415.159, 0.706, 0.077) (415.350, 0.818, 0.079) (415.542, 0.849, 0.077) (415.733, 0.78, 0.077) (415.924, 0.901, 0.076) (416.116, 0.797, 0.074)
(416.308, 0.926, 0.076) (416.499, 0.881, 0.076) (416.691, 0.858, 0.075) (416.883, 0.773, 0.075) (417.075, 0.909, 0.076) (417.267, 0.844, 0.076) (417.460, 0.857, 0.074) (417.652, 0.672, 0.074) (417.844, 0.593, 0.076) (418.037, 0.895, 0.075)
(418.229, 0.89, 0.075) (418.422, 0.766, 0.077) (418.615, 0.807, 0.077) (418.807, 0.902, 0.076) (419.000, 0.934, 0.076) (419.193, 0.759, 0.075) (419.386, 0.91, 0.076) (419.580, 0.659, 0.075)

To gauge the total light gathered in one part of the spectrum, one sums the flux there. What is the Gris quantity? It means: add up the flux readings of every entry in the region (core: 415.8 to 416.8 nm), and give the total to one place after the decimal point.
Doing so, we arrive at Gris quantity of 4.4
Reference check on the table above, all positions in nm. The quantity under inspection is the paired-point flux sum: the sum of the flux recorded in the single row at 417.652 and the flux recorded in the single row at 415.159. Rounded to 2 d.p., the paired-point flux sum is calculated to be 1.38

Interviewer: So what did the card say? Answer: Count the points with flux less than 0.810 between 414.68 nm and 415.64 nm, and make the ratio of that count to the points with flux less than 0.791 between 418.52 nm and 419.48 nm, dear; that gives 2.0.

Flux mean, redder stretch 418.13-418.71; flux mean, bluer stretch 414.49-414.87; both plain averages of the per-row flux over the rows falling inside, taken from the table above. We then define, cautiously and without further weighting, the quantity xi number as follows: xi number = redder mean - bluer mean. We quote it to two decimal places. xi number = 0.01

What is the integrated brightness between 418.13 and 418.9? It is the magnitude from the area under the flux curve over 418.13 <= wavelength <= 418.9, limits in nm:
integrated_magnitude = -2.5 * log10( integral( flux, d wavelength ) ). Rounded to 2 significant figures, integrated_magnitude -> 0.47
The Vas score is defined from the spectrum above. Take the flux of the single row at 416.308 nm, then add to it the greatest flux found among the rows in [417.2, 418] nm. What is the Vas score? 1.78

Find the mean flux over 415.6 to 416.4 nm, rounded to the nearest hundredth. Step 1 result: 0.85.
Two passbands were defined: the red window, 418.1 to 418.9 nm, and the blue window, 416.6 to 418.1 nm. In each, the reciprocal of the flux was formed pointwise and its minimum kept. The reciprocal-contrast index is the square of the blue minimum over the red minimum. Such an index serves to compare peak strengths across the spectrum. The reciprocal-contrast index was 0.98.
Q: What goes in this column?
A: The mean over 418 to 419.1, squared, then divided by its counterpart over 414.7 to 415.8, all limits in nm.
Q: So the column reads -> 0.94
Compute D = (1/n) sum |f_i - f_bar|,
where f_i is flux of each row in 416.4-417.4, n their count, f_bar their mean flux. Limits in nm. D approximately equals 0.036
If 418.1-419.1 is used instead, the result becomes 0.059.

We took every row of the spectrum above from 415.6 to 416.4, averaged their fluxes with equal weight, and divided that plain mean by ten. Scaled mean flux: 0.0851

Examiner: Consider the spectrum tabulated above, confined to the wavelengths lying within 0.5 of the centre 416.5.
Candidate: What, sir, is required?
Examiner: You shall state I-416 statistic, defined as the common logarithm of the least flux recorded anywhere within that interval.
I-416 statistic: -0.11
